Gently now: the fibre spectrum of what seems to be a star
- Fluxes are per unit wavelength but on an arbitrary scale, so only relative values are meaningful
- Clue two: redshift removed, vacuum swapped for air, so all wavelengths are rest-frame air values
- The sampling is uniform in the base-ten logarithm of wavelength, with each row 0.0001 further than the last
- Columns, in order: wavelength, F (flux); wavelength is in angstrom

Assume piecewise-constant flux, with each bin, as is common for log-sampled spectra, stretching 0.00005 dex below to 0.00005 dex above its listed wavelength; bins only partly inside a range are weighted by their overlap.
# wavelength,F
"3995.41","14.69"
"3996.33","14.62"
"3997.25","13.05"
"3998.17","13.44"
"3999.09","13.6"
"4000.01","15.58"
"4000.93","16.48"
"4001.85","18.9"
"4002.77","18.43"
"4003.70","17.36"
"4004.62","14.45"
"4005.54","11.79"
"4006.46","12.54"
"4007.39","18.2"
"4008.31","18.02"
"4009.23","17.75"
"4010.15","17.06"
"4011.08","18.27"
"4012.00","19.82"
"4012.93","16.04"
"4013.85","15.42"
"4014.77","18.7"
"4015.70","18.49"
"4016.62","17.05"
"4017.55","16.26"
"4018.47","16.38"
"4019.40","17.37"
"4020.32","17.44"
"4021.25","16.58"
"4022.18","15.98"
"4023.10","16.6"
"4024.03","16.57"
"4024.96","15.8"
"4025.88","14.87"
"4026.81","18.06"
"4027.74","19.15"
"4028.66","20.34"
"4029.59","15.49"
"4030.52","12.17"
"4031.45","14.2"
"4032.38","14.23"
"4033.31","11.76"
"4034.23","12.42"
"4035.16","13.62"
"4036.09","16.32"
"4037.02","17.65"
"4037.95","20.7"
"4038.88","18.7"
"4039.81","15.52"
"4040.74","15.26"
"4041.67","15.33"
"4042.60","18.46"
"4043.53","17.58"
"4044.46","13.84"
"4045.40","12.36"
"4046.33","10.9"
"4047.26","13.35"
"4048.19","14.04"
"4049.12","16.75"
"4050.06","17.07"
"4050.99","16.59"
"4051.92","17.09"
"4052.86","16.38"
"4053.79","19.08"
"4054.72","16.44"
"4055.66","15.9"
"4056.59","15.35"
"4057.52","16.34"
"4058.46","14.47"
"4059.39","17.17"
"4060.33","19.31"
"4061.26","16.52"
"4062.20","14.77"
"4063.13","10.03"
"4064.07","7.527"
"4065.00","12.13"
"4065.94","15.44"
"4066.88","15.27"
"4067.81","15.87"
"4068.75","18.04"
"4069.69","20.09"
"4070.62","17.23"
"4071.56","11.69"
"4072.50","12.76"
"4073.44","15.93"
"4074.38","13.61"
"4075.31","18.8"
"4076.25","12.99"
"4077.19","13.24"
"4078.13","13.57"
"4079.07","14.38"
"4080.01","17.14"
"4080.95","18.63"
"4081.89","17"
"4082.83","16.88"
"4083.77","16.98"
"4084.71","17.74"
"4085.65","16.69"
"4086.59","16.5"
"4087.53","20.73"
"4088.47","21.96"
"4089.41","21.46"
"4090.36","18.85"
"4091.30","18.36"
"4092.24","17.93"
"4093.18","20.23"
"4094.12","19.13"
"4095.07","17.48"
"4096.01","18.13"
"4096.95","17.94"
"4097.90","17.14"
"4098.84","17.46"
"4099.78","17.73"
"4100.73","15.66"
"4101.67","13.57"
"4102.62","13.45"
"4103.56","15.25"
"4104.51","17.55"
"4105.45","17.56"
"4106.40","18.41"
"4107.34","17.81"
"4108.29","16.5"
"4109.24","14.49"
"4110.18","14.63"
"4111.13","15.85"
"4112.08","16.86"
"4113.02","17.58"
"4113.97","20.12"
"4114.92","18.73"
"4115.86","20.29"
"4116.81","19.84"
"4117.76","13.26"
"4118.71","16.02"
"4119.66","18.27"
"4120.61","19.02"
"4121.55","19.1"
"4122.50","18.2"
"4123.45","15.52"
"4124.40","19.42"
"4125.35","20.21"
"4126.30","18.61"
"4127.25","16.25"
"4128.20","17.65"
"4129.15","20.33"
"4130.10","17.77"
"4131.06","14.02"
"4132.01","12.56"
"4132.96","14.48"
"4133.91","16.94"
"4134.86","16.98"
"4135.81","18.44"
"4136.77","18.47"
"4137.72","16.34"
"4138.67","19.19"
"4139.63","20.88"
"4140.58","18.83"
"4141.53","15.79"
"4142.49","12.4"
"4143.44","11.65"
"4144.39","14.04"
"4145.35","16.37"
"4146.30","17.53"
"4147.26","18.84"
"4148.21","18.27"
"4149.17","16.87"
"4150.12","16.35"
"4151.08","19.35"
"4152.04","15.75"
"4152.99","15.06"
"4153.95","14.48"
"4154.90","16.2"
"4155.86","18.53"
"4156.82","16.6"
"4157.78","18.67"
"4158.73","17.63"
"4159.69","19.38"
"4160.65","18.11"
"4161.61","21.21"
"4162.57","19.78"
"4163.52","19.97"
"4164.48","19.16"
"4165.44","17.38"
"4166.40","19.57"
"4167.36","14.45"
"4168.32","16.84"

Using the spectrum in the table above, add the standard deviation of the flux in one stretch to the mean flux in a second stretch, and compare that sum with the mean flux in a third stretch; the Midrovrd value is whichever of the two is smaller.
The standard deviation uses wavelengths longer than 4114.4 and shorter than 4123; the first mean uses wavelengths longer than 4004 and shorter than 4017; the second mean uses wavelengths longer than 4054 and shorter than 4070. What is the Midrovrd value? 15.3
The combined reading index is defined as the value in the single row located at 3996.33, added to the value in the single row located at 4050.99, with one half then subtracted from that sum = 31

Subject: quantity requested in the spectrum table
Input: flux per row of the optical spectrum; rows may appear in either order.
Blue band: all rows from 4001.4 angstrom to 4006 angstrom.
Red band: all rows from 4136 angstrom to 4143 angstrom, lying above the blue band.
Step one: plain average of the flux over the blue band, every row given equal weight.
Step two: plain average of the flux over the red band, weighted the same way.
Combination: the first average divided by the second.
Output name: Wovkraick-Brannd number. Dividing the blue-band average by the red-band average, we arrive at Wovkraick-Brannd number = 0.93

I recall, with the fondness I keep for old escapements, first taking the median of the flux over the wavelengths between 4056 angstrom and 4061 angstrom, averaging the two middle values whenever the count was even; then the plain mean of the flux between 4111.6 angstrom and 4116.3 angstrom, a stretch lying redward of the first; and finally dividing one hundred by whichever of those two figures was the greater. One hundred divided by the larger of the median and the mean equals 5.34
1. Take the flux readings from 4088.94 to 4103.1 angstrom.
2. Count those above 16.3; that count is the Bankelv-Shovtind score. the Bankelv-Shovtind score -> 12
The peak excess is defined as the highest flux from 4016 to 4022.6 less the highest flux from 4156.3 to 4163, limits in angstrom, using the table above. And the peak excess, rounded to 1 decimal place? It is -3.8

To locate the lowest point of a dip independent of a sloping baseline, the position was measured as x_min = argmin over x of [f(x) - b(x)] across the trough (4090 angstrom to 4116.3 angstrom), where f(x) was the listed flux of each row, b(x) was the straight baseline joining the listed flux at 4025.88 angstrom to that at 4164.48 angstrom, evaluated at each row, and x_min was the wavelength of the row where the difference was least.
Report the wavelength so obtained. 4102.62 angstrom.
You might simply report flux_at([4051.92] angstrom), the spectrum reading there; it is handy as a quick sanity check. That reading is 17.09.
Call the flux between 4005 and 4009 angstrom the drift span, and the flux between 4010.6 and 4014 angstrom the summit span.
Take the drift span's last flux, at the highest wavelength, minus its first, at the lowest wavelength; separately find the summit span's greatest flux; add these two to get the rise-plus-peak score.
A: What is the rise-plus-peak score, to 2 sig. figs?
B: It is 26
